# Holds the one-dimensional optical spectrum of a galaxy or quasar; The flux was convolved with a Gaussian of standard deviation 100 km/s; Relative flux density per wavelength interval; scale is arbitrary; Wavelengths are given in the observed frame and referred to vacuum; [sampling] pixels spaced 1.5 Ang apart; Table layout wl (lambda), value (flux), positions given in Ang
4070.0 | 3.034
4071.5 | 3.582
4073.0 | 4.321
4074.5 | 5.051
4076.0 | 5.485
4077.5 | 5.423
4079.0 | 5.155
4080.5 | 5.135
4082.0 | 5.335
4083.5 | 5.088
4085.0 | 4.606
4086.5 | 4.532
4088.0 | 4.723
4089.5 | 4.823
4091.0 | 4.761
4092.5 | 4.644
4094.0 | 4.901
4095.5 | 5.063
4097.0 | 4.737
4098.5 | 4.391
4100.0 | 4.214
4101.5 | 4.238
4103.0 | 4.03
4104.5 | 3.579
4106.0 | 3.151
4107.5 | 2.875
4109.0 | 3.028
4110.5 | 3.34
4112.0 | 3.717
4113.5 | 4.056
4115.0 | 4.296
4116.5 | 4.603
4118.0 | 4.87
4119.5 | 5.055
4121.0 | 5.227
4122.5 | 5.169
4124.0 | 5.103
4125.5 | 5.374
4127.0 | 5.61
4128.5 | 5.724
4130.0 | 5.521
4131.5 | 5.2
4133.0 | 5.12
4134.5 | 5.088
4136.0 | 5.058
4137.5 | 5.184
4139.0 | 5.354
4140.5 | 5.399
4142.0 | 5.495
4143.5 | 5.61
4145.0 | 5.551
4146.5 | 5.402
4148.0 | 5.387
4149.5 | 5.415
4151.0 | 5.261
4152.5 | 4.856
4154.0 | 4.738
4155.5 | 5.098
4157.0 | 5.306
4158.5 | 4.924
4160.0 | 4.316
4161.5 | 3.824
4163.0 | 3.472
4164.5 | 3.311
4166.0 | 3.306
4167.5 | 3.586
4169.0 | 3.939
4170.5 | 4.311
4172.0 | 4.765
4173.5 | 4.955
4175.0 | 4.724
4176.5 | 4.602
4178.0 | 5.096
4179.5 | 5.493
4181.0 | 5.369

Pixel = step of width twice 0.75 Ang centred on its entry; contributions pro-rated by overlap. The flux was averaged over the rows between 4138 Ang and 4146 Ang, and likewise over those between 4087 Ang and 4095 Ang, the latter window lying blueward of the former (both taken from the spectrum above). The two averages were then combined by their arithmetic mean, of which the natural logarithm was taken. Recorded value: 1.63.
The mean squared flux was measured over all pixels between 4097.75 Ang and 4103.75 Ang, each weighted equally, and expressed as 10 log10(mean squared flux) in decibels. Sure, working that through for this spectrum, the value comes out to 12.5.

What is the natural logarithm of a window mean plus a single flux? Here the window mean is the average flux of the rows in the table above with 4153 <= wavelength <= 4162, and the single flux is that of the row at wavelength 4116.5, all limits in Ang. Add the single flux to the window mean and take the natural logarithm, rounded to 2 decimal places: 2.23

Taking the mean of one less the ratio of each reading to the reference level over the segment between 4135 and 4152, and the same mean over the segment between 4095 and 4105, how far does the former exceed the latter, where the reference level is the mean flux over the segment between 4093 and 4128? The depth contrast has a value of -0.24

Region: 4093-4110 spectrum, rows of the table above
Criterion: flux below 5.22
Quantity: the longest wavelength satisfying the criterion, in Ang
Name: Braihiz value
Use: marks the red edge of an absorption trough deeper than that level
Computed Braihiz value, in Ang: 4109.0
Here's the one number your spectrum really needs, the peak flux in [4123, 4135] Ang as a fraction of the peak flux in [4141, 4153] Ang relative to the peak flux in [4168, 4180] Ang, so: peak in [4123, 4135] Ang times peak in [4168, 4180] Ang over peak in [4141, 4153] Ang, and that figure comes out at 5.6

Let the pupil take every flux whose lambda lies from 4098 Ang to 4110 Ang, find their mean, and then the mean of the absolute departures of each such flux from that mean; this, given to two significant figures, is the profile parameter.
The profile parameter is 0.53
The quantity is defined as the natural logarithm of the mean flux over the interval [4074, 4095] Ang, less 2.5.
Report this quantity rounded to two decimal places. -0.90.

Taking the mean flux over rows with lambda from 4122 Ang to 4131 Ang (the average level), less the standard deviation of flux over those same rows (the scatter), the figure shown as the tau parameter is 5.2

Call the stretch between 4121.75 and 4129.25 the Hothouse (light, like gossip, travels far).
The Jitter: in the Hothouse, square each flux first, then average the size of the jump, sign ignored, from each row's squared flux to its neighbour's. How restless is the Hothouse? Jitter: 1.9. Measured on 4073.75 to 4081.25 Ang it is 2.1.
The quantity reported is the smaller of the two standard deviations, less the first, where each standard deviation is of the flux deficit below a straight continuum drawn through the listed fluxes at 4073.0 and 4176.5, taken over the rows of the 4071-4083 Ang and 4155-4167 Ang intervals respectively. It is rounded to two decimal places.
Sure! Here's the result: 0.00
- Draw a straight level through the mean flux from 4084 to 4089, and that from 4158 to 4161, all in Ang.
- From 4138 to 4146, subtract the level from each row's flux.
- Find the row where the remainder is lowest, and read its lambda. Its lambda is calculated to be 4139.0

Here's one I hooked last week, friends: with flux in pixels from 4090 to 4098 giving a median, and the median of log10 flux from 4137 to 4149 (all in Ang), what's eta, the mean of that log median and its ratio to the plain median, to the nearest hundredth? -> 0.44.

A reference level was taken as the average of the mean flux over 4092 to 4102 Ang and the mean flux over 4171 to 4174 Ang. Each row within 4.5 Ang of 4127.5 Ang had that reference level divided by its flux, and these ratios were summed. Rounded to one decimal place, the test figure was 5.2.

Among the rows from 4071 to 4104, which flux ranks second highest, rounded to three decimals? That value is 5.423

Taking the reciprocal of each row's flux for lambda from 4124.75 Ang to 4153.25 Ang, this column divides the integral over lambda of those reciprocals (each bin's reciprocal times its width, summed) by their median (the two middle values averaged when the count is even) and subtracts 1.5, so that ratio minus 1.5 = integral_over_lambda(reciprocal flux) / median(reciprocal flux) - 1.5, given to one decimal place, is 27.3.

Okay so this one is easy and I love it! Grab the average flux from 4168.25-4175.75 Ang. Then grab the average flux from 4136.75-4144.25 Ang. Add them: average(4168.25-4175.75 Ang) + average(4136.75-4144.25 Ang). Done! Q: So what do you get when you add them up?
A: 9.9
